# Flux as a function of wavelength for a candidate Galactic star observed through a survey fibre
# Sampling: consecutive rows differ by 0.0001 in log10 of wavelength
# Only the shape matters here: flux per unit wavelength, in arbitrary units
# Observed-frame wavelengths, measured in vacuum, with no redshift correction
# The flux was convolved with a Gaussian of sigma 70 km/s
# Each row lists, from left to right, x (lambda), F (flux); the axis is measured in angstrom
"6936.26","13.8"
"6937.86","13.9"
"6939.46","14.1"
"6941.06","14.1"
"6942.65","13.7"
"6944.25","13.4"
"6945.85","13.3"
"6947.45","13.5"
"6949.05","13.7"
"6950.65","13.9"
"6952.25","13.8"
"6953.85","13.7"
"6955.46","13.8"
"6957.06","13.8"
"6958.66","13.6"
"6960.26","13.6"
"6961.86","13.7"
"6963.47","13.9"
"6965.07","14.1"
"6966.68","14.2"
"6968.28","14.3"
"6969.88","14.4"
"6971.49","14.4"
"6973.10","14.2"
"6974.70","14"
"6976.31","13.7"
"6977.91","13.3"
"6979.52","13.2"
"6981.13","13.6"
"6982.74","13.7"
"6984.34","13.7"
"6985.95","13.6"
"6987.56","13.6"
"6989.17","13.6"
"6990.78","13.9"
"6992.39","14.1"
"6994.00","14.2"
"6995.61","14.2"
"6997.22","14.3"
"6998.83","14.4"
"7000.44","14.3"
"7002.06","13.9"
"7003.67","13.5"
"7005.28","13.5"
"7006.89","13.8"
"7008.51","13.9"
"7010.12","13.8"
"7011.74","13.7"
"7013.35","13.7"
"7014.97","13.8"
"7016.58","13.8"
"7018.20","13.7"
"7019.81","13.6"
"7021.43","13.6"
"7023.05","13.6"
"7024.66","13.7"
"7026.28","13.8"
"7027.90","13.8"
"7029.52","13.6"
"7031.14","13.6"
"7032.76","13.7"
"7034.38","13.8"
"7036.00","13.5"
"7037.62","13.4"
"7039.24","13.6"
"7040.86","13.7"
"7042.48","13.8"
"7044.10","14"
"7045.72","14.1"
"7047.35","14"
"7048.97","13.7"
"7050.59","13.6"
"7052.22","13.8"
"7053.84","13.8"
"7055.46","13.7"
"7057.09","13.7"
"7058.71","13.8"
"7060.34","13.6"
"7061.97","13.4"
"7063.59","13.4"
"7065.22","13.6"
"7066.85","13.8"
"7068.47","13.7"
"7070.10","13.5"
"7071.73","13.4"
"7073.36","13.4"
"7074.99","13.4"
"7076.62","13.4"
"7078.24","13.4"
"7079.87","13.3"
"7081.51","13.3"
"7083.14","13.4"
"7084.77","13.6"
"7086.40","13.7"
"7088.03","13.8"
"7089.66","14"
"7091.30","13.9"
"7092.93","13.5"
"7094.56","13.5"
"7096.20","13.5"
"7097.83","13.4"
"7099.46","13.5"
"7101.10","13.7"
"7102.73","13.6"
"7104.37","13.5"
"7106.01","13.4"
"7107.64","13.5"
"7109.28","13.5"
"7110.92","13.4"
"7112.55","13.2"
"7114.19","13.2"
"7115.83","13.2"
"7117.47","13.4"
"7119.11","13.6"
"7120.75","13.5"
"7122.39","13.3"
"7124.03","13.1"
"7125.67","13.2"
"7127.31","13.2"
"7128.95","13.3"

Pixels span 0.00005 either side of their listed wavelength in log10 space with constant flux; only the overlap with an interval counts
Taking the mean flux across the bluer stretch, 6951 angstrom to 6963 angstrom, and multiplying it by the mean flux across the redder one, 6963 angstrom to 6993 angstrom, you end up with 190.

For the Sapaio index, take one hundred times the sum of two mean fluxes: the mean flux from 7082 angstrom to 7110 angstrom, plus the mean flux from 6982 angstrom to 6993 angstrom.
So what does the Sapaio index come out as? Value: 2733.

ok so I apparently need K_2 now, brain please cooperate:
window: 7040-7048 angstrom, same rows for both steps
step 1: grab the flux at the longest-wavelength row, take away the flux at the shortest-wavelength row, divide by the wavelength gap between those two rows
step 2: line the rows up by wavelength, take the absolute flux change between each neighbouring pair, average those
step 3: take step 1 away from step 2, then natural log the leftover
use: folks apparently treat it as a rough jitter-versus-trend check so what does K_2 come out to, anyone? -2.5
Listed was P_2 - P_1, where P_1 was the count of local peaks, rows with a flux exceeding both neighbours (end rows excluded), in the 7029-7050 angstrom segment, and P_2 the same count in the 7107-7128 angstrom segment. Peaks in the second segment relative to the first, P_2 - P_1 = -1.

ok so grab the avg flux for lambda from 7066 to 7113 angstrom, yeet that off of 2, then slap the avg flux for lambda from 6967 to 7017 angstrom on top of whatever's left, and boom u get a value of 2.35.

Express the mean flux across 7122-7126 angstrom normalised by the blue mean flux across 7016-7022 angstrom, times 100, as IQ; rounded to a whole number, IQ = 97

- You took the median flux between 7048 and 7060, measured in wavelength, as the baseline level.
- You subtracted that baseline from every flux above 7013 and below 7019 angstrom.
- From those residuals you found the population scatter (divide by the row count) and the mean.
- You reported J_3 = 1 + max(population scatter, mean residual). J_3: 1.05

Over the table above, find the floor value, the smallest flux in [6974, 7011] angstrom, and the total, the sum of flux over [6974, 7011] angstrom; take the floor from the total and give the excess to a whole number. 305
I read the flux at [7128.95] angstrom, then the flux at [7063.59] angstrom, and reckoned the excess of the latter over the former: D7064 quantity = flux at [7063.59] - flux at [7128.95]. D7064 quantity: 0.10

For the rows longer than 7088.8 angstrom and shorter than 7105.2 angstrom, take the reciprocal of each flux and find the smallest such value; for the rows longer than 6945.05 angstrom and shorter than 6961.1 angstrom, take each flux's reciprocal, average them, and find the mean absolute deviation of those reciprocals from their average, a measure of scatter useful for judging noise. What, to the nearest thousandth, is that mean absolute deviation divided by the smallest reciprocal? 0.010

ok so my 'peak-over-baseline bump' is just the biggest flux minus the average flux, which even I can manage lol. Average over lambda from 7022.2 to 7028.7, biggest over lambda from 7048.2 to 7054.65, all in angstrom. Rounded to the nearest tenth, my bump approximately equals 0.1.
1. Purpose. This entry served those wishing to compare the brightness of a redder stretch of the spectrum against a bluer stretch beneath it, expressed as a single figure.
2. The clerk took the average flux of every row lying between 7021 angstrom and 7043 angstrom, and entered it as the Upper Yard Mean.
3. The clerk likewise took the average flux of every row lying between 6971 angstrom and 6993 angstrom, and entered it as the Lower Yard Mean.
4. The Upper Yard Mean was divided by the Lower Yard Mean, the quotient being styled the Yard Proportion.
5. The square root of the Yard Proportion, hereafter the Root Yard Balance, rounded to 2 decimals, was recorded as 1.00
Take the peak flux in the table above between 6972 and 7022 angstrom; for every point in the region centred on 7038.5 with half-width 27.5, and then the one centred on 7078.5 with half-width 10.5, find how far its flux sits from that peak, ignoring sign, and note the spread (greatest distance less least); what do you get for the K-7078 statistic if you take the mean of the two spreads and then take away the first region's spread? -0.10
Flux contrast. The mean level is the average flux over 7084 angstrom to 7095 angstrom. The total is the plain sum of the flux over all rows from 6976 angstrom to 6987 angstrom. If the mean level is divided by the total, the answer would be 0.145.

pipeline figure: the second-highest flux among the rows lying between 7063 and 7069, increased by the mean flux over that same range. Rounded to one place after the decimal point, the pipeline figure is 27.3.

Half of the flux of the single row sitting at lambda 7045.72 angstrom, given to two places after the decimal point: 7.05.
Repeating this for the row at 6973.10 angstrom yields 7.10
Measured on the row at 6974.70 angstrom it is 7.00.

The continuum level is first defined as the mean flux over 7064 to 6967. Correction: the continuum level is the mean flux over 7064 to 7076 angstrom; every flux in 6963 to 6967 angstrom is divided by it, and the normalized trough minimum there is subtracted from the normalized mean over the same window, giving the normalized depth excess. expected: 0.012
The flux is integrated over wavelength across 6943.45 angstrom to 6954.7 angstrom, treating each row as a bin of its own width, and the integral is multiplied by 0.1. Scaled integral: 15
